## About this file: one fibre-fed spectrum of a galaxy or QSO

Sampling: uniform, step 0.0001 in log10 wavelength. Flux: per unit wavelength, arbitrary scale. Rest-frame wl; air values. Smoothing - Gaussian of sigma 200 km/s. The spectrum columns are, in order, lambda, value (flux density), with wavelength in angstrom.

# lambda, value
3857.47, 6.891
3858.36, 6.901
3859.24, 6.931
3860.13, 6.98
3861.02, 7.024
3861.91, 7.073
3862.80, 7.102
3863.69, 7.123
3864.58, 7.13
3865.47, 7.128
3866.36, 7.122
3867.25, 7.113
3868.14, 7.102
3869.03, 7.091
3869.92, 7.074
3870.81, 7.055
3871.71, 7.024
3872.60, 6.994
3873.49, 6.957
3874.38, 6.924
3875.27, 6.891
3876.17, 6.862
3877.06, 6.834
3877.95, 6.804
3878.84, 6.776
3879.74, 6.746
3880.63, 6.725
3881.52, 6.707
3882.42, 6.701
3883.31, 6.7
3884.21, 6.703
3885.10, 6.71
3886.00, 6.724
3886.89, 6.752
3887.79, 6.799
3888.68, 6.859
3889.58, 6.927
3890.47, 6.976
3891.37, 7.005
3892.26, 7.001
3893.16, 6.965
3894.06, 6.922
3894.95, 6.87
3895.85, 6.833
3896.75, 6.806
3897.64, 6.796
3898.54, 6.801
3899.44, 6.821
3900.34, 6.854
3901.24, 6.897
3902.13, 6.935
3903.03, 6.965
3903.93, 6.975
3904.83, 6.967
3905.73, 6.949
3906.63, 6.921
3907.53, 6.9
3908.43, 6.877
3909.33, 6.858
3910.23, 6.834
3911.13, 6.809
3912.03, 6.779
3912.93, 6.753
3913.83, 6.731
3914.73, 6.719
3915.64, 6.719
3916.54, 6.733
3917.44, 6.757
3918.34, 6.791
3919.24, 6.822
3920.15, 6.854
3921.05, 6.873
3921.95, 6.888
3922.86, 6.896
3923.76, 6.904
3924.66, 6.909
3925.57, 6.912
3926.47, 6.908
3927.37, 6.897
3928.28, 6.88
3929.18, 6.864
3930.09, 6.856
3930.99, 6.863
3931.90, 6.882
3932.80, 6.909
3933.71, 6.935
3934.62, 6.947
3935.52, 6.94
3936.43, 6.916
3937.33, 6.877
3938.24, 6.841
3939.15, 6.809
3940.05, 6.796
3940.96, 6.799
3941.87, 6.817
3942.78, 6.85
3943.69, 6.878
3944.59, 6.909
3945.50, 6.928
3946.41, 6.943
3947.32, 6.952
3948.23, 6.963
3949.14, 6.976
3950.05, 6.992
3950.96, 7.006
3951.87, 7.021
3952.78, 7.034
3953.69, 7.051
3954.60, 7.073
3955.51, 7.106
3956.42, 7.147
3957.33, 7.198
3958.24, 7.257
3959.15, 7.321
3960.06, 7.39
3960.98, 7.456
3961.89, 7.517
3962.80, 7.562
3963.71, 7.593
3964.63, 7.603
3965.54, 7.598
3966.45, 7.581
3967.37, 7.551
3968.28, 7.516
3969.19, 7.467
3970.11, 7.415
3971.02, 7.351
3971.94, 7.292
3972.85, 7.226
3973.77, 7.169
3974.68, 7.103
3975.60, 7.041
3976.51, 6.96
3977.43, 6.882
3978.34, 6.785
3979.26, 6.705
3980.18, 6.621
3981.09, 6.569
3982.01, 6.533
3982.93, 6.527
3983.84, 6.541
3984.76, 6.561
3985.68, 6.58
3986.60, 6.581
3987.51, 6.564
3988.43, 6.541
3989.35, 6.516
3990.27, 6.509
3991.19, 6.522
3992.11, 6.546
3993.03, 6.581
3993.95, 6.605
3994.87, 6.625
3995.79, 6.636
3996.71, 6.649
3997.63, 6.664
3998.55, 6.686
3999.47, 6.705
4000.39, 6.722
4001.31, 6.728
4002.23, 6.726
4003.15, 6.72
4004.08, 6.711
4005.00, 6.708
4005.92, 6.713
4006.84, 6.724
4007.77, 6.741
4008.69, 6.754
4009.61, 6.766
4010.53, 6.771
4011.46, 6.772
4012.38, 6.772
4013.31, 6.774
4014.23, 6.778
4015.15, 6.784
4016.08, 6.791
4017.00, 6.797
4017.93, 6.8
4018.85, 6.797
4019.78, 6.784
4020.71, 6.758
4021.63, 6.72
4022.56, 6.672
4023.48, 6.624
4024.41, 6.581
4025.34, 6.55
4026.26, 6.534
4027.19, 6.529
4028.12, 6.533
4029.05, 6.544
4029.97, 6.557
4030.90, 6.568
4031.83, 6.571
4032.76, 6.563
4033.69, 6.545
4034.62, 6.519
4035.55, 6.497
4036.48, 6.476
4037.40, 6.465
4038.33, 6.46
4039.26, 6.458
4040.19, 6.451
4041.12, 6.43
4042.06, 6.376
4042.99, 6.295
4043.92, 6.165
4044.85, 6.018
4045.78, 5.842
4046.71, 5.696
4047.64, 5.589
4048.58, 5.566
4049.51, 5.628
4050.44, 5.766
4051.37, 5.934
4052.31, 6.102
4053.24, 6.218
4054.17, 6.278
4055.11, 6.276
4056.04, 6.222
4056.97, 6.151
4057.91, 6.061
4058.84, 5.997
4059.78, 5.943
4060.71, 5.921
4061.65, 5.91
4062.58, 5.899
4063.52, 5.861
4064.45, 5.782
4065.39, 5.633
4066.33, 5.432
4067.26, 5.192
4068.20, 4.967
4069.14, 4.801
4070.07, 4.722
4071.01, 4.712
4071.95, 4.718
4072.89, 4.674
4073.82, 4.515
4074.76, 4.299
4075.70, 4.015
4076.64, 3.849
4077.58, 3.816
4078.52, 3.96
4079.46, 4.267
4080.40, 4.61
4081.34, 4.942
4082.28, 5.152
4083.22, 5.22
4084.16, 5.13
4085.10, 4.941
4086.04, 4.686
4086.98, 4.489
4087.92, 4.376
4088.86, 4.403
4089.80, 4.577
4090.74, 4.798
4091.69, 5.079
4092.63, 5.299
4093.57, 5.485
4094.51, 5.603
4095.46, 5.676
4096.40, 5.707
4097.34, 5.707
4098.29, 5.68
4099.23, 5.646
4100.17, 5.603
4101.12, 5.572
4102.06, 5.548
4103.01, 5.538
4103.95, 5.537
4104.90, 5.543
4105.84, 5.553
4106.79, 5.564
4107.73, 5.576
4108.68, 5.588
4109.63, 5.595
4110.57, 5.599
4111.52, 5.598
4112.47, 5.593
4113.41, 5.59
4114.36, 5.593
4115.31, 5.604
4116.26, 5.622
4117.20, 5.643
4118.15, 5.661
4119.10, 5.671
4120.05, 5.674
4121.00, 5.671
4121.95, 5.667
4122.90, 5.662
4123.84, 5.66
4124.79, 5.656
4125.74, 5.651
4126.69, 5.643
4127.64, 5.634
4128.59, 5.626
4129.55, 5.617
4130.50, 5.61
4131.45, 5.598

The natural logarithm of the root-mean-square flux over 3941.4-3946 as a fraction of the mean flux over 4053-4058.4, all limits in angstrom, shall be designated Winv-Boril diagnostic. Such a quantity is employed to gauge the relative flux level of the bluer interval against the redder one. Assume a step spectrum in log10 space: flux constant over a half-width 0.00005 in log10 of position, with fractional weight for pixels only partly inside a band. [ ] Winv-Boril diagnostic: 0.10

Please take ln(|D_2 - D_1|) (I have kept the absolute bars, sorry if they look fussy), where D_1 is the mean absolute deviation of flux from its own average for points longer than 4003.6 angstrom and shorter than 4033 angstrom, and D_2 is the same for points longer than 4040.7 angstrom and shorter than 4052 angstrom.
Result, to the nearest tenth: -1.8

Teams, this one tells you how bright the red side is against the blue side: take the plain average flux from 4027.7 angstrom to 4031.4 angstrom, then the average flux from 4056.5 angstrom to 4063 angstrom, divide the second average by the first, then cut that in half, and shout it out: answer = 0.457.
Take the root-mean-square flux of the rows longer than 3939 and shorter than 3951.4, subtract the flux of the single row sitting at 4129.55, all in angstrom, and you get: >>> 1.3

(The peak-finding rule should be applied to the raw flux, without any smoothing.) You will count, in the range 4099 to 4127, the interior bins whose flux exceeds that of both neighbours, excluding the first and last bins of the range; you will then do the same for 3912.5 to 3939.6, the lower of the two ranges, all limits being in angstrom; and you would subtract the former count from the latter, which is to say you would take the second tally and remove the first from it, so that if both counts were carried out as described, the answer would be 0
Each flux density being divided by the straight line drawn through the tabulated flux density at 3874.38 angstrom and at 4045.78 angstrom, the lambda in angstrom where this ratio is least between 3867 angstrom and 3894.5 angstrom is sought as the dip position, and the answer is 3882.42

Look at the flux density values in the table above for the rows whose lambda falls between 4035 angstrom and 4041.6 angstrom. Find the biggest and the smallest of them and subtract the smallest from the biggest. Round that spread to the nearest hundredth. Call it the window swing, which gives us 0.07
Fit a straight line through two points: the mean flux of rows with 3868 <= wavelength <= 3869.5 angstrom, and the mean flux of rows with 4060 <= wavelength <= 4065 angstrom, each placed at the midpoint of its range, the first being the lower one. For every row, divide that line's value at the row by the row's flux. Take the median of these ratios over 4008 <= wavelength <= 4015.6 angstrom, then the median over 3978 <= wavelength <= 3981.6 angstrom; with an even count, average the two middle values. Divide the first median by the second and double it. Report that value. 1.91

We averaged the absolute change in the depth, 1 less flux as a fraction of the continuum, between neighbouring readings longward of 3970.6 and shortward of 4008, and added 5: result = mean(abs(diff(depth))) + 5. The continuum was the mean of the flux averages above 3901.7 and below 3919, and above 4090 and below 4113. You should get 5.00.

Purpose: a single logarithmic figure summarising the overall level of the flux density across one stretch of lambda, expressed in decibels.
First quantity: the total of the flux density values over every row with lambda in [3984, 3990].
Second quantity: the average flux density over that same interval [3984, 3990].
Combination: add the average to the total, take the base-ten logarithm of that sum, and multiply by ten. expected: 16.6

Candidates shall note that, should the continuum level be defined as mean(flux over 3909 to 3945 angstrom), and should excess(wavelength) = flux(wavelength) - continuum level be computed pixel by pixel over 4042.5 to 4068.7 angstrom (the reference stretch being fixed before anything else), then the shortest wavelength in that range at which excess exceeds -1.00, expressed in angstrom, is 4042.99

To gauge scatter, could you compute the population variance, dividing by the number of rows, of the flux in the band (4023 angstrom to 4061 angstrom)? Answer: 0.10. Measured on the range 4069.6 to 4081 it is 0.12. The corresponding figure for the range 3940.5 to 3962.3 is 0.04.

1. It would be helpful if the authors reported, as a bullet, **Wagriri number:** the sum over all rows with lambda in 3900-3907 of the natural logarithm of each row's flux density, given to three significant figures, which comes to 15.5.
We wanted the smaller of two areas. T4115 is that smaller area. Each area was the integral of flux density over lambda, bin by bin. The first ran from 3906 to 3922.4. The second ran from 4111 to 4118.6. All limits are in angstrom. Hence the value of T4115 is 43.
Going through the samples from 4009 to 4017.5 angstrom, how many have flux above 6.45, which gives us 9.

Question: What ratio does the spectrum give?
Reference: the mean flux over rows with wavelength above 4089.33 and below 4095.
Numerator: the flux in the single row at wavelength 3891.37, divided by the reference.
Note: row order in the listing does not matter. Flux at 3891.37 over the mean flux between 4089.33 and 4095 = 1.36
